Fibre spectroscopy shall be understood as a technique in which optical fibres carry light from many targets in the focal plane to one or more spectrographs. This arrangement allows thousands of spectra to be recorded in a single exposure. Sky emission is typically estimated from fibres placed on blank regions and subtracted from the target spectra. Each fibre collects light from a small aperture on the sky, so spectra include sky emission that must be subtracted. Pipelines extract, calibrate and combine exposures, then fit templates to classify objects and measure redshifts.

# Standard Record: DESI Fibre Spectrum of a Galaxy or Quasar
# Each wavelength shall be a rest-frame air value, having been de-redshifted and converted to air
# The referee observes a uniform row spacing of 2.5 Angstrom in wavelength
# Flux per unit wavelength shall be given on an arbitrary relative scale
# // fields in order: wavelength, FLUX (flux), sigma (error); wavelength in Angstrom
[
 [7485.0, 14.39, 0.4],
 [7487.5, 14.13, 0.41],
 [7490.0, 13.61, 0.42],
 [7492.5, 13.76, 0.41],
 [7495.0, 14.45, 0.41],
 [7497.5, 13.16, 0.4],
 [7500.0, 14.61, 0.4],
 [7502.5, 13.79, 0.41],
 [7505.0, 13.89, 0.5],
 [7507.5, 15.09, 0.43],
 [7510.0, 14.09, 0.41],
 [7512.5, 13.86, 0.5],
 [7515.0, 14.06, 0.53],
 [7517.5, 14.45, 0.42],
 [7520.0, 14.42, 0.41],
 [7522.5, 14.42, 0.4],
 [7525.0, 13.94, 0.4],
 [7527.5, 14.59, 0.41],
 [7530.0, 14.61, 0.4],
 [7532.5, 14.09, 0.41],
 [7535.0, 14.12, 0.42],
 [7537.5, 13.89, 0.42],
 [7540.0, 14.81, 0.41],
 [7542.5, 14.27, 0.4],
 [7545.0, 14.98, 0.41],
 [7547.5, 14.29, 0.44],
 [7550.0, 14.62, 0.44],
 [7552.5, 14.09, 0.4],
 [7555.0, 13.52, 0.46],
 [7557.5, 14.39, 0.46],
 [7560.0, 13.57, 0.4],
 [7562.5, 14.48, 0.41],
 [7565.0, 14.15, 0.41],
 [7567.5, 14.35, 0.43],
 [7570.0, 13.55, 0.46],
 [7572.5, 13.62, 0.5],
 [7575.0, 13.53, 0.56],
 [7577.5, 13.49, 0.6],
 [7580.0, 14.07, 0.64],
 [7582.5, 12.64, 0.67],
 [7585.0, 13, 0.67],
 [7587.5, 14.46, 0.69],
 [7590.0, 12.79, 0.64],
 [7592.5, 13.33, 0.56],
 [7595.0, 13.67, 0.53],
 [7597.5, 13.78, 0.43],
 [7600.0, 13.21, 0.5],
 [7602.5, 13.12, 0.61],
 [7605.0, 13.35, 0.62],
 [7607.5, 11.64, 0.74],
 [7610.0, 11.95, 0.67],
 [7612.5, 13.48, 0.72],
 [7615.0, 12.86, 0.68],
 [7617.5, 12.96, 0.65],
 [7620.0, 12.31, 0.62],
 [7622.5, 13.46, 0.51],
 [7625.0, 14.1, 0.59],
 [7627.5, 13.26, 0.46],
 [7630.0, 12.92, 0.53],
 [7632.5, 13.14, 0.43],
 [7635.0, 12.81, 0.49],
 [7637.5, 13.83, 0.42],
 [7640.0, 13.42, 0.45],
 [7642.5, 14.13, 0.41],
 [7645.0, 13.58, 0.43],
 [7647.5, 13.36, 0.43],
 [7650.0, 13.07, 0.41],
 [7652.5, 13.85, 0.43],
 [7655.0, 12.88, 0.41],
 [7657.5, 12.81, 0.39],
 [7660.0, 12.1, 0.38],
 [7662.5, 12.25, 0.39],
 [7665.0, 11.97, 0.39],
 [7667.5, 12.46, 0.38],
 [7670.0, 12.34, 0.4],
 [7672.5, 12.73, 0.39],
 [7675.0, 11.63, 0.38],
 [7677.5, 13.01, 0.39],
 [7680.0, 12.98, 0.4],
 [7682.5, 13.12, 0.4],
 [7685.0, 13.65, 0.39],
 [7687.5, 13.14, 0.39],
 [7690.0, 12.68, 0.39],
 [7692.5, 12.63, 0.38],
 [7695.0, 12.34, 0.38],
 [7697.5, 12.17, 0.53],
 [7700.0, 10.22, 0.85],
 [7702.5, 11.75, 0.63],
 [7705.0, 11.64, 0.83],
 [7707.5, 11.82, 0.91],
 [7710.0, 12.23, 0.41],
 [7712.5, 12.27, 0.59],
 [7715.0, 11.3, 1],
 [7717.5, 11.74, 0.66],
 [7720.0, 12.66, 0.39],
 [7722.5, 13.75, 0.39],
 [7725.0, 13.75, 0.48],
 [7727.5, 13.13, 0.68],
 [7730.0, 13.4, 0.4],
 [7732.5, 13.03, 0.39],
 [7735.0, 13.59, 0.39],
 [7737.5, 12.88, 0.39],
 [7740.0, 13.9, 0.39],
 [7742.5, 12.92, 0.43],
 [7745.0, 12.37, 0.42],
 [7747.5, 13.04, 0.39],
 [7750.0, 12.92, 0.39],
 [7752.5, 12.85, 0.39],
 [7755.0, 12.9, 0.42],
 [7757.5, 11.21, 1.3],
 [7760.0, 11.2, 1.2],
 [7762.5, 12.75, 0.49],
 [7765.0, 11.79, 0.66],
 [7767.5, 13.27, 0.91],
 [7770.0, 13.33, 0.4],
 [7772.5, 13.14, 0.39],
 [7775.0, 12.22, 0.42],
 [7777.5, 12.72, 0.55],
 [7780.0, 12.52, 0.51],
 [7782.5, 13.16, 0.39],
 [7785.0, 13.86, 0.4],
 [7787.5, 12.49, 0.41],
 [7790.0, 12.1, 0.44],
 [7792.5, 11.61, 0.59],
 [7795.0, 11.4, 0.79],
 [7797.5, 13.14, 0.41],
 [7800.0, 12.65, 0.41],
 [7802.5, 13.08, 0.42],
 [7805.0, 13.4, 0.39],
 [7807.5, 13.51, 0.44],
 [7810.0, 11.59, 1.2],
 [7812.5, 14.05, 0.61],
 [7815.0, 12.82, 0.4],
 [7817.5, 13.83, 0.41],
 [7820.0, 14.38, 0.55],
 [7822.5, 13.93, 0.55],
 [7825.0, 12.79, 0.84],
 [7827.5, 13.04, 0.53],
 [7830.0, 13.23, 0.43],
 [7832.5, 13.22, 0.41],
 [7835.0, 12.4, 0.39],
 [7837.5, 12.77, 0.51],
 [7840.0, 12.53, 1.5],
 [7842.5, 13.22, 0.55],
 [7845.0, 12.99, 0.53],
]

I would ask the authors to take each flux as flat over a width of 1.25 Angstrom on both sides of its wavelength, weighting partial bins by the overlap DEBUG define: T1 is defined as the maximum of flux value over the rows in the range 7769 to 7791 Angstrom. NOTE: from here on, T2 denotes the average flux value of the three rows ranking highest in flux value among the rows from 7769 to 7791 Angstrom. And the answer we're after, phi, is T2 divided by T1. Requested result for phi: 0.970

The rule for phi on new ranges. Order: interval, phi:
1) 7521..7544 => 0.991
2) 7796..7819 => 0.982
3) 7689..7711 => 0.990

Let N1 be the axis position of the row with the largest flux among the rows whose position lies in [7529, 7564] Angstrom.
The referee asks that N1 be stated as 7545.0 Angstrom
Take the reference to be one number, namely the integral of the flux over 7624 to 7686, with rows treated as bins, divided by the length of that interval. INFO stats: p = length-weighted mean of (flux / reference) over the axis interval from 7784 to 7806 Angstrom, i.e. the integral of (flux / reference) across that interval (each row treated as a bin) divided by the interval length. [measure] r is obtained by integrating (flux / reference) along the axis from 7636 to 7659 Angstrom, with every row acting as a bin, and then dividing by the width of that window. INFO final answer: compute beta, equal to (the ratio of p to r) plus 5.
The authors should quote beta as 5.94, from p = 0.970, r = 1.03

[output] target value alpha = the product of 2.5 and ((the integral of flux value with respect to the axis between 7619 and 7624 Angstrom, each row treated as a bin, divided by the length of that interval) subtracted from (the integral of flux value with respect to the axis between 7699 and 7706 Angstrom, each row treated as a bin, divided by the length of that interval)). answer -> -4.4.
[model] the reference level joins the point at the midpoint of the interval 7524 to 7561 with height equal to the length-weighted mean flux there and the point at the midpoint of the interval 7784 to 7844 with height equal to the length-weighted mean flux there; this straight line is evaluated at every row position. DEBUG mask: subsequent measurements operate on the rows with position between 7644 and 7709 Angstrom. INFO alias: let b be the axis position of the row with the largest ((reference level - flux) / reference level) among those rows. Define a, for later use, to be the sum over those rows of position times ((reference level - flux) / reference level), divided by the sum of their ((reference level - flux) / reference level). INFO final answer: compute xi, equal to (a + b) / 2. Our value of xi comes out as 7691.1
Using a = 7682.1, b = 7700.0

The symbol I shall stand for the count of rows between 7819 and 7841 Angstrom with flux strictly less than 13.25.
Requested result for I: 7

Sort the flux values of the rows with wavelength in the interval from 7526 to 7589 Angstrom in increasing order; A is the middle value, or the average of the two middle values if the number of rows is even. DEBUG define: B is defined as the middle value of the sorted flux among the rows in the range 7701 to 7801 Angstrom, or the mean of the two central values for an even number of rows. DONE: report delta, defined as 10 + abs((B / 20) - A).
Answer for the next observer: 23.5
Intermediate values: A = 14.1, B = 12.7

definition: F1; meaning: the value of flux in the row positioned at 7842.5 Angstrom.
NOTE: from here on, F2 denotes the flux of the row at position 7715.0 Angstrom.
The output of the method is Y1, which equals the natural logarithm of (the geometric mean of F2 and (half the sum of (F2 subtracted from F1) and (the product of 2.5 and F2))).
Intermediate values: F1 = 13.22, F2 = 11.3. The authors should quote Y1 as 2.57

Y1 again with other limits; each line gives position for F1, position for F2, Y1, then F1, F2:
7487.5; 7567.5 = 2.77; 14.13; 14.35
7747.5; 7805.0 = 2.70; 13.04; 13.4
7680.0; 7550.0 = 2.77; 12.98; 14.62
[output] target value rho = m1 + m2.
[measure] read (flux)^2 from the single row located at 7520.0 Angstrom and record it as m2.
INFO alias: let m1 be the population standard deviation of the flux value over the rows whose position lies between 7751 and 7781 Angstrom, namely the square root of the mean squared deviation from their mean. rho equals 209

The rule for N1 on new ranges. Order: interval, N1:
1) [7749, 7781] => 7770.0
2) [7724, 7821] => 7820.0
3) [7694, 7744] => 7740.0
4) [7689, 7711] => 7690.0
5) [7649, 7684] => 7652.5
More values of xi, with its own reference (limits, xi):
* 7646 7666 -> 7662.2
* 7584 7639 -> 7609.2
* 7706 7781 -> 7727.2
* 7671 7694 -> 7677.9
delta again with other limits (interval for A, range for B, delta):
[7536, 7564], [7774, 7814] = 23.7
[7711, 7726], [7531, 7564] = 21.8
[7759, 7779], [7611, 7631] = 22.1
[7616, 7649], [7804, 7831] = 22.7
